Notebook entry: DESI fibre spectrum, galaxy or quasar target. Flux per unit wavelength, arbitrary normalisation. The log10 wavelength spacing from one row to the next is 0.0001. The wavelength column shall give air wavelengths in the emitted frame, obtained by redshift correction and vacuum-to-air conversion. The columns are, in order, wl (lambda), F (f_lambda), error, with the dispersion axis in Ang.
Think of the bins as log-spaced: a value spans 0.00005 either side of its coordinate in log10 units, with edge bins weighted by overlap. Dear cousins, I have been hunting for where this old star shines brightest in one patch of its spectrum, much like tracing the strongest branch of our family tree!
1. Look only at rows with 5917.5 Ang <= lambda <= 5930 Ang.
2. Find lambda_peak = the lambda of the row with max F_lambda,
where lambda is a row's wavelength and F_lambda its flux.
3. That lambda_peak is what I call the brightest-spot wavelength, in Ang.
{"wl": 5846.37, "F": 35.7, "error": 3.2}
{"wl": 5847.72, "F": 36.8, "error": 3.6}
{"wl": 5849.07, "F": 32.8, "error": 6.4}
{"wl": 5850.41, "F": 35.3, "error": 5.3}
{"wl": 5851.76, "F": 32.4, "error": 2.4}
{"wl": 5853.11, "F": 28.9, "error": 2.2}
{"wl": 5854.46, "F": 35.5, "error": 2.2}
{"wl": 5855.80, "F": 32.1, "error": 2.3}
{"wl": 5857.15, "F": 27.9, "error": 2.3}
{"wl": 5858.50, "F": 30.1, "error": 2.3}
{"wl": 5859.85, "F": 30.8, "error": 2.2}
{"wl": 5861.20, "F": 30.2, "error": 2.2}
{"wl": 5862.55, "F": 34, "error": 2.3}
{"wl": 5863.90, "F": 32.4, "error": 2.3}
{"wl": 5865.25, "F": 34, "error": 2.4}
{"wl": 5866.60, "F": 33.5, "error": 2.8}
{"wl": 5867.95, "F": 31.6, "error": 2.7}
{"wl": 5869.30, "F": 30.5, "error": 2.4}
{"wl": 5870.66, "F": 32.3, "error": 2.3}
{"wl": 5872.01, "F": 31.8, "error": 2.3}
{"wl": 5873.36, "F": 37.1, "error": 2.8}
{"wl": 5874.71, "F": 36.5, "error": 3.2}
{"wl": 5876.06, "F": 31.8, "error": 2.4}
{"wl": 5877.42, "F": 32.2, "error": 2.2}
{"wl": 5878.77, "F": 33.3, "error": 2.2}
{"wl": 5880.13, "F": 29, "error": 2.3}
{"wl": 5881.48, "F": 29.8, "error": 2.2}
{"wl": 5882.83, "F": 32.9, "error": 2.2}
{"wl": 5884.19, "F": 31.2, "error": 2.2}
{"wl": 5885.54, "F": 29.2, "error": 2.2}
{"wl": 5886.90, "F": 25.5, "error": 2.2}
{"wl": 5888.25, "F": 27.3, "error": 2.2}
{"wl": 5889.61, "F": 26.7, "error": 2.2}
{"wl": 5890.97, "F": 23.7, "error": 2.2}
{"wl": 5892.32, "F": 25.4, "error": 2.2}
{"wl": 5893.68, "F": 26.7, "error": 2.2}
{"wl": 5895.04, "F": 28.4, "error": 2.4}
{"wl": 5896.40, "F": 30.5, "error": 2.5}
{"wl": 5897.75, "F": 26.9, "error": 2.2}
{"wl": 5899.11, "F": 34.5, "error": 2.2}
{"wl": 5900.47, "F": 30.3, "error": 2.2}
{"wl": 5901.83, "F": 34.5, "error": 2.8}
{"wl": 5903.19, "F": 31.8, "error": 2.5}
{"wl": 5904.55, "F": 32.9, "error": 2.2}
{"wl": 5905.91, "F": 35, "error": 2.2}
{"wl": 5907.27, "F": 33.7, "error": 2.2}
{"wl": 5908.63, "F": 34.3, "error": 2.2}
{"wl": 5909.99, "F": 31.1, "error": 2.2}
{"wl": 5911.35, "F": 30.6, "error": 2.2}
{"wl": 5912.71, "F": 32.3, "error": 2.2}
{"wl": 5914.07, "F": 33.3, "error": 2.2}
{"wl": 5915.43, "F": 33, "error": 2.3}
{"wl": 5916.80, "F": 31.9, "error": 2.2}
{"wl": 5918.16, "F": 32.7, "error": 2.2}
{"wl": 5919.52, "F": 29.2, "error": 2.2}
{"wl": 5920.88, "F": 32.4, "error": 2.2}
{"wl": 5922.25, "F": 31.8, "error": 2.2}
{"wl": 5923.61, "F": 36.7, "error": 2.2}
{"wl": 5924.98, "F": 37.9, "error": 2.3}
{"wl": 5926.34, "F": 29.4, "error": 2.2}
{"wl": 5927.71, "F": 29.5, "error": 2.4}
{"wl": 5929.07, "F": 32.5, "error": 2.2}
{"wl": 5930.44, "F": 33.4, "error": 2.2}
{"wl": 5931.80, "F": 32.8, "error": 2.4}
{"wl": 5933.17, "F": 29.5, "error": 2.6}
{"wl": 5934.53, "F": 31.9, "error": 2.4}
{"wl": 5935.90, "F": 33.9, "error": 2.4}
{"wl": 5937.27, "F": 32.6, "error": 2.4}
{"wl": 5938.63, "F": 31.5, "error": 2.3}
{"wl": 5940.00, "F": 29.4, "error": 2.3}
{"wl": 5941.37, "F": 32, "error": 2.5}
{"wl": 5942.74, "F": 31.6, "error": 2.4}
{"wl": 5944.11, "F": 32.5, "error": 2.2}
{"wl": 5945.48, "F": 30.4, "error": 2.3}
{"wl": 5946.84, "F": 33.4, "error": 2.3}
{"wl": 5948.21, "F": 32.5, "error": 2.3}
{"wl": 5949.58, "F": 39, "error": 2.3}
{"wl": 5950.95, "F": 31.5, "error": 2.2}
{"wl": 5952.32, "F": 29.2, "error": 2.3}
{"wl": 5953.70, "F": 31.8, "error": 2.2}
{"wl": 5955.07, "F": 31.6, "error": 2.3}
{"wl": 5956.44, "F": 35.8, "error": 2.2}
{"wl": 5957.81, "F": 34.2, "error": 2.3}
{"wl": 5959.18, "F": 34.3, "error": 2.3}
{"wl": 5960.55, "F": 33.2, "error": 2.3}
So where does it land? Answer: 5924.98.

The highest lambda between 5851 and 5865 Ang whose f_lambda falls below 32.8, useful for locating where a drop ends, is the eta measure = 5863.90 Ang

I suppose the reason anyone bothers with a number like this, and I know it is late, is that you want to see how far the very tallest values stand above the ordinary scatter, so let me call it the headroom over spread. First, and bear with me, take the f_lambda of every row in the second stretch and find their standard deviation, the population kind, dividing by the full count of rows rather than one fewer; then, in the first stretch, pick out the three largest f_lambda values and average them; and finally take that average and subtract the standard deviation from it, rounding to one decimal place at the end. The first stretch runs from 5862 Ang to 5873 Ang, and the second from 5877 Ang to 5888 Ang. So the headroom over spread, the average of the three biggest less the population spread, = 31.4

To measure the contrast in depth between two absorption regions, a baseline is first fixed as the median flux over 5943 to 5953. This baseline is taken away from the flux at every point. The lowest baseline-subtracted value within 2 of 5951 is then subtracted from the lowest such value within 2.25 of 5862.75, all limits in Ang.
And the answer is 1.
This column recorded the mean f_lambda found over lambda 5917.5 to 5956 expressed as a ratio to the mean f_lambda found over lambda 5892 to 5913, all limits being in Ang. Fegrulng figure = 1.03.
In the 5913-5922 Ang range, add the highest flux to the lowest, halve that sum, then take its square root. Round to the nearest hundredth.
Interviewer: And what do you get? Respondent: 5.59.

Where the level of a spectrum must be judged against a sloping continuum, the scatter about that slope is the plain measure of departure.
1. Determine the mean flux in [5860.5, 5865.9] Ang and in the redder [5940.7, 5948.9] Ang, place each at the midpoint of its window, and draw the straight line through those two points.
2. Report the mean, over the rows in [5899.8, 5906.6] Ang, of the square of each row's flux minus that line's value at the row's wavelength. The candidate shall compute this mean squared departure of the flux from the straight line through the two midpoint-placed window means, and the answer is 3.3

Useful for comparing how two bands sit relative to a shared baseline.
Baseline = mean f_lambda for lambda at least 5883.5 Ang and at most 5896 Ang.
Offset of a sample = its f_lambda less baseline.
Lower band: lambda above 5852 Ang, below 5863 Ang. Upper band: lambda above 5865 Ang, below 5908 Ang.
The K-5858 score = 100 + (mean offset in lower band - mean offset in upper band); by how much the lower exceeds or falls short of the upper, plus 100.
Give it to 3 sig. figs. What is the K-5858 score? 100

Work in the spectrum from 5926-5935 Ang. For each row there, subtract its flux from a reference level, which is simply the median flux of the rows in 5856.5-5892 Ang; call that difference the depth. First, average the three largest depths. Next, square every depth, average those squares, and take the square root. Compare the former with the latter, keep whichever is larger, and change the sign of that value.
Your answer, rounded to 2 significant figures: -1.9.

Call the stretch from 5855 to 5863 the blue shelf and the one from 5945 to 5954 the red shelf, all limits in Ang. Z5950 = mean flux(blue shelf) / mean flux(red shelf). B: 0.95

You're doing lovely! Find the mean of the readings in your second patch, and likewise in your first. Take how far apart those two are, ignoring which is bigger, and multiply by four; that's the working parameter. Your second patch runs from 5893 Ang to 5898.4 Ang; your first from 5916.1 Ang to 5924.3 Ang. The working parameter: 17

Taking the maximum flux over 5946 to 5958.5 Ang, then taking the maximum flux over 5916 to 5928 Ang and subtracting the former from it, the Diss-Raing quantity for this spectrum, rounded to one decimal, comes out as -1.1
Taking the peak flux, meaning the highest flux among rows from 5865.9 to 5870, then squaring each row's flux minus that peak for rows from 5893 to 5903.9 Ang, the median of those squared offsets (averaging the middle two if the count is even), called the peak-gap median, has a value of 10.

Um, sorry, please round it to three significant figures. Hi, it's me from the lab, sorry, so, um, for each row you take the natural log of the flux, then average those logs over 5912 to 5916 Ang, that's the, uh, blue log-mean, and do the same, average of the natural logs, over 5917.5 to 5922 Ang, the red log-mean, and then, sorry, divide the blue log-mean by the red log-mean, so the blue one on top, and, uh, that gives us 1.01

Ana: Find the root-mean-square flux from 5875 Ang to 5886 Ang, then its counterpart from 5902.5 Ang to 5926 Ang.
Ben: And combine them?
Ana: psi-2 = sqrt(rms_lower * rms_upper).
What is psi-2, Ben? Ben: 32.1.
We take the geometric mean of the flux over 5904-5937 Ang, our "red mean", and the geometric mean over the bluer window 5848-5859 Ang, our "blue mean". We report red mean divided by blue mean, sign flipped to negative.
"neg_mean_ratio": -1.02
